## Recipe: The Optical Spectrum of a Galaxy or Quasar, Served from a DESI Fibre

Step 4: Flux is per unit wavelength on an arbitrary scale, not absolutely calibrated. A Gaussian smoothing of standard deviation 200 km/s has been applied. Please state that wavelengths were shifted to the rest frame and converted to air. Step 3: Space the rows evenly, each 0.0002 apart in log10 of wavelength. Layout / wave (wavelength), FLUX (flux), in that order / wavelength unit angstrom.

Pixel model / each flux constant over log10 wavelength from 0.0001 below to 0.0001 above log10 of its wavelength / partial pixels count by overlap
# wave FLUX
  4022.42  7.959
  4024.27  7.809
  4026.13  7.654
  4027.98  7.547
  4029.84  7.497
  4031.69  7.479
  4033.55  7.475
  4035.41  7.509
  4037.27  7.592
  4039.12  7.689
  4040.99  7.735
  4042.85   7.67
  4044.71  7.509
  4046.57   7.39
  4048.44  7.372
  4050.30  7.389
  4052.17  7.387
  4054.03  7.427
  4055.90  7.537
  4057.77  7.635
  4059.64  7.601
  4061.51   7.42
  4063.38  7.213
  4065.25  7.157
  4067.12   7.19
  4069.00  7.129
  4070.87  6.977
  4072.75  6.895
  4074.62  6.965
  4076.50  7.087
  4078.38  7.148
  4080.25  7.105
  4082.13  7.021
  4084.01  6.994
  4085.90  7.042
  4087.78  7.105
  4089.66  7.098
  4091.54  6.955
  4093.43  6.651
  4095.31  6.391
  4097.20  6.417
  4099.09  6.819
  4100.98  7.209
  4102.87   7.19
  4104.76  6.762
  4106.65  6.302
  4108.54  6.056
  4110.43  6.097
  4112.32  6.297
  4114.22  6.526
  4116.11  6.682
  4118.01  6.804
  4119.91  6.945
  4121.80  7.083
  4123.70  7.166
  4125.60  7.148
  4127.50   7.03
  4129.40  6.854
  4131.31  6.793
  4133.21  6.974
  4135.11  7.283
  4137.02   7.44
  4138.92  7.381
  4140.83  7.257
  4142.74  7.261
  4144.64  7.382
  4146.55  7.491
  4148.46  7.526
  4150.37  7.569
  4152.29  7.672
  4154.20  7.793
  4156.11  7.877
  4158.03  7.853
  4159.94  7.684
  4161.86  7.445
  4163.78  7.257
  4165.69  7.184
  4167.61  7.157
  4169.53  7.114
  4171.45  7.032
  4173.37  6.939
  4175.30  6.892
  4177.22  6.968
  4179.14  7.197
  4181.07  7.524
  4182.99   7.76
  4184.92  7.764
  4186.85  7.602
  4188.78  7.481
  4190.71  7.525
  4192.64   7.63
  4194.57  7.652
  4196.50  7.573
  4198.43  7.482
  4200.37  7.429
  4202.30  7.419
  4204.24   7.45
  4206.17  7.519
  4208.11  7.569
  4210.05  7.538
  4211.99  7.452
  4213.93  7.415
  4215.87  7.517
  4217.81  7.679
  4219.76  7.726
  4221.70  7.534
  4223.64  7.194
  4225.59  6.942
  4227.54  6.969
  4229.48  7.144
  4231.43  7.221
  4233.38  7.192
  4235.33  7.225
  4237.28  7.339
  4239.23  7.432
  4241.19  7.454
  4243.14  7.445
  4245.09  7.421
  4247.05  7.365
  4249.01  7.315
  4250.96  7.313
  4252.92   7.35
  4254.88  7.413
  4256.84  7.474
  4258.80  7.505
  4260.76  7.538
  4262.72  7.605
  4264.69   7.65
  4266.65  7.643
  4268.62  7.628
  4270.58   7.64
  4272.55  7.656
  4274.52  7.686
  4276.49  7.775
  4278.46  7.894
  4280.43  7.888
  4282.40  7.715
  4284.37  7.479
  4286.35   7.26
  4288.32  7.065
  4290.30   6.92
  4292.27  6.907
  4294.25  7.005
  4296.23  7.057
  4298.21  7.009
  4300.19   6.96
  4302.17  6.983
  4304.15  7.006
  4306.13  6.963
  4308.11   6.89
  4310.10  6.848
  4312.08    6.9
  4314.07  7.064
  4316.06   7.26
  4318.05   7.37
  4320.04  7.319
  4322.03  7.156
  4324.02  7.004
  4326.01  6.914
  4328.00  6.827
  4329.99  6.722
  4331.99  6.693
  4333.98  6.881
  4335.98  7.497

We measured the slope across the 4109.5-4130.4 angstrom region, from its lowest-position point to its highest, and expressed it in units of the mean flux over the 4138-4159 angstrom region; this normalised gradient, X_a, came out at 0.0053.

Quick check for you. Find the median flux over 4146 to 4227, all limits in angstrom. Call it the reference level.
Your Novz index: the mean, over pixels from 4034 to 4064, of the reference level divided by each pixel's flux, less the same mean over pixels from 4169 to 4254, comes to -0.018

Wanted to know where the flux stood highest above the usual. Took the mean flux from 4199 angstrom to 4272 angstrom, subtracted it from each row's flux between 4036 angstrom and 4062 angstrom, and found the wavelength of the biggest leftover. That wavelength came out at 4040.99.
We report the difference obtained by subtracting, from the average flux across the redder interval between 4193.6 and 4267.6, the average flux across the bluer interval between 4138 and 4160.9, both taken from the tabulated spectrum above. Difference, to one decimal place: -0.1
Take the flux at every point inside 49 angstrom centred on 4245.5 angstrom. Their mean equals 7.37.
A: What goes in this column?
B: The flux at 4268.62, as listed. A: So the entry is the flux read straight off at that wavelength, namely 7.628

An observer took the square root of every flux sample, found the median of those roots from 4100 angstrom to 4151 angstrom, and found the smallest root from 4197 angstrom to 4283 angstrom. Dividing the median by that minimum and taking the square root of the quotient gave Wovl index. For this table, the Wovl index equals 1.01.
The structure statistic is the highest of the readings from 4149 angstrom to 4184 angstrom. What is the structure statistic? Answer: 7.877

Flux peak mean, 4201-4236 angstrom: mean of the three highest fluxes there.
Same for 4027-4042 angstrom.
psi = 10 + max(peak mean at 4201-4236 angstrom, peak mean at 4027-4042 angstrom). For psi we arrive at 17.7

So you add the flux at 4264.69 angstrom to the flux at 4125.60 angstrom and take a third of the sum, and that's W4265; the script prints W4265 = 4.93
